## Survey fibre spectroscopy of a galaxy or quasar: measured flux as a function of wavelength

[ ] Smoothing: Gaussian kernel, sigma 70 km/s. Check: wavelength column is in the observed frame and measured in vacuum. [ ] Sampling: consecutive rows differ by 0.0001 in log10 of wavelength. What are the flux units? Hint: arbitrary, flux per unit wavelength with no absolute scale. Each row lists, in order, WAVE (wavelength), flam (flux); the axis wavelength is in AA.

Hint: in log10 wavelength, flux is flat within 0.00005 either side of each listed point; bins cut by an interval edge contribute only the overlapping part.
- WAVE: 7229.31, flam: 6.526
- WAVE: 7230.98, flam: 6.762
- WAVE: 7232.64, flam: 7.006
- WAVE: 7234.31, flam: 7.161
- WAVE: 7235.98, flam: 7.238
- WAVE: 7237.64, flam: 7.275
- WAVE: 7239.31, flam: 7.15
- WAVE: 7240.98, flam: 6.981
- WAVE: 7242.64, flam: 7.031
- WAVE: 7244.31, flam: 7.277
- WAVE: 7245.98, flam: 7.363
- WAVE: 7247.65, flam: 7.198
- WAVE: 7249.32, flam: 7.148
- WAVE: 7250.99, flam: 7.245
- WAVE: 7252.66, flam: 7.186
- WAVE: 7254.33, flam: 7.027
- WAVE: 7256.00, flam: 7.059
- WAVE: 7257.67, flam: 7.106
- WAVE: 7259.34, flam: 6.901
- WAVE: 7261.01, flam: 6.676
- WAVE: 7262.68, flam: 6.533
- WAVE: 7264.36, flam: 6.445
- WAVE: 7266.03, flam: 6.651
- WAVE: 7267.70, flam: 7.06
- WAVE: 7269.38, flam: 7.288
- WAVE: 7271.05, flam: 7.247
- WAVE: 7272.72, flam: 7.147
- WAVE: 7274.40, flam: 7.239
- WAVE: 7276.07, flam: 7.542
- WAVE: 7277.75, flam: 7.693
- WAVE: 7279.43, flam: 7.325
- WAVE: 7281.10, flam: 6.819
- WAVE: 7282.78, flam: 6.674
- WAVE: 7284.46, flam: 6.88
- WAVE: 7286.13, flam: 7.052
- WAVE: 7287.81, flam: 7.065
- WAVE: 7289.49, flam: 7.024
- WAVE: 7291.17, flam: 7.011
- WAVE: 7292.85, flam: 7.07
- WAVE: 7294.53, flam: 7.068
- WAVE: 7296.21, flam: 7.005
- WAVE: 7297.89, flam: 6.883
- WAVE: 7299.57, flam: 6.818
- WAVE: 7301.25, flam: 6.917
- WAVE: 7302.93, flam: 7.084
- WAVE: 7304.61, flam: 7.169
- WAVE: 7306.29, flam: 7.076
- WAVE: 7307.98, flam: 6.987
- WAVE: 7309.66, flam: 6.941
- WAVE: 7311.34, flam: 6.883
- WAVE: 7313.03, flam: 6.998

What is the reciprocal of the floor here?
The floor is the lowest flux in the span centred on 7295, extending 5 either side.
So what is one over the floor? 0.147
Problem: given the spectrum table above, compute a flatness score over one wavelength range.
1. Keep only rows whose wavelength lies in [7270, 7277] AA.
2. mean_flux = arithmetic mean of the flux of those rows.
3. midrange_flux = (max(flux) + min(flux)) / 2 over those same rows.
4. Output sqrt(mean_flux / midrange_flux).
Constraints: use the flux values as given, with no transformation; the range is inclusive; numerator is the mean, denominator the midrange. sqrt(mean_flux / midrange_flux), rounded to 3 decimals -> 0.997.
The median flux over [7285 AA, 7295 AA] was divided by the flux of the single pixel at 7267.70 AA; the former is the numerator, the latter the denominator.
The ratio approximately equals 1.000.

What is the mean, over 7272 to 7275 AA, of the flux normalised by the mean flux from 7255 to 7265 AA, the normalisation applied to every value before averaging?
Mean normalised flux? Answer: 1.06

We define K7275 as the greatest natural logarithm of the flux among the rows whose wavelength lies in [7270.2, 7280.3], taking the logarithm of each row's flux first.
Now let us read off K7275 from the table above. 2.040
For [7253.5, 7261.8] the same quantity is 1.961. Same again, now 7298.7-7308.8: 1.970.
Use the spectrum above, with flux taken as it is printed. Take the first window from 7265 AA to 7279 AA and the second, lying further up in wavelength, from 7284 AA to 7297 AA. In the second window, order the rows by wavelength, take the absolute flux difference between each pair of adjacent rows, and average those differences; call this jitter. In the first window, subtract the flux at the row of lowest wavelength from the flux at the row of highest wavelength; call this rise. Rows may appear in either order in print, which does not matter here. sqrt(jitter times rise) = 0.23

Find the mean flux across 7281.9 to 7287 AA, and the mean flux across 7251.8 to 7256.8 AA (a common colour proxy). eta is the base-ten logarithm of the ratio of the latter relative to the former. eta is 0.014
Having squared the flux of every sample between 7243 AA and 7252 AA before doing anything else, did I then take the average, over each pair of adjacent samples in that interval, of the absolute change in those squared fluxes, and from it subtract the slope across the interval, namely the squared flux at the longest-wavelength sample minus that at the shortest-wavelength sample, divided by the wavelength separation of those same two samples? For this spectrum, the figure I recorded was 1.5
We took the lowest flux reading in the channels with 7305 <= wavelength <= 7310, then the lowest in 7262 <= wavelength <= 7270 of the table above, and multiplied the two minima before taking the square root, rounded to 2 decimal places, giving 6.69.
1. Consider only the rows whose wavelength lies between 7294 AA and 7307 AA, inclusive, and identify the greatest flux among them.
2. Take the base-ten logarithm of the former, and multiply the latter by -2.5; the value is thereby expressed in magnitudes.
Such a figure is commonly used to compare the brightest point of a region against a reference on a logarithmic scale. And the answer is -2.14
